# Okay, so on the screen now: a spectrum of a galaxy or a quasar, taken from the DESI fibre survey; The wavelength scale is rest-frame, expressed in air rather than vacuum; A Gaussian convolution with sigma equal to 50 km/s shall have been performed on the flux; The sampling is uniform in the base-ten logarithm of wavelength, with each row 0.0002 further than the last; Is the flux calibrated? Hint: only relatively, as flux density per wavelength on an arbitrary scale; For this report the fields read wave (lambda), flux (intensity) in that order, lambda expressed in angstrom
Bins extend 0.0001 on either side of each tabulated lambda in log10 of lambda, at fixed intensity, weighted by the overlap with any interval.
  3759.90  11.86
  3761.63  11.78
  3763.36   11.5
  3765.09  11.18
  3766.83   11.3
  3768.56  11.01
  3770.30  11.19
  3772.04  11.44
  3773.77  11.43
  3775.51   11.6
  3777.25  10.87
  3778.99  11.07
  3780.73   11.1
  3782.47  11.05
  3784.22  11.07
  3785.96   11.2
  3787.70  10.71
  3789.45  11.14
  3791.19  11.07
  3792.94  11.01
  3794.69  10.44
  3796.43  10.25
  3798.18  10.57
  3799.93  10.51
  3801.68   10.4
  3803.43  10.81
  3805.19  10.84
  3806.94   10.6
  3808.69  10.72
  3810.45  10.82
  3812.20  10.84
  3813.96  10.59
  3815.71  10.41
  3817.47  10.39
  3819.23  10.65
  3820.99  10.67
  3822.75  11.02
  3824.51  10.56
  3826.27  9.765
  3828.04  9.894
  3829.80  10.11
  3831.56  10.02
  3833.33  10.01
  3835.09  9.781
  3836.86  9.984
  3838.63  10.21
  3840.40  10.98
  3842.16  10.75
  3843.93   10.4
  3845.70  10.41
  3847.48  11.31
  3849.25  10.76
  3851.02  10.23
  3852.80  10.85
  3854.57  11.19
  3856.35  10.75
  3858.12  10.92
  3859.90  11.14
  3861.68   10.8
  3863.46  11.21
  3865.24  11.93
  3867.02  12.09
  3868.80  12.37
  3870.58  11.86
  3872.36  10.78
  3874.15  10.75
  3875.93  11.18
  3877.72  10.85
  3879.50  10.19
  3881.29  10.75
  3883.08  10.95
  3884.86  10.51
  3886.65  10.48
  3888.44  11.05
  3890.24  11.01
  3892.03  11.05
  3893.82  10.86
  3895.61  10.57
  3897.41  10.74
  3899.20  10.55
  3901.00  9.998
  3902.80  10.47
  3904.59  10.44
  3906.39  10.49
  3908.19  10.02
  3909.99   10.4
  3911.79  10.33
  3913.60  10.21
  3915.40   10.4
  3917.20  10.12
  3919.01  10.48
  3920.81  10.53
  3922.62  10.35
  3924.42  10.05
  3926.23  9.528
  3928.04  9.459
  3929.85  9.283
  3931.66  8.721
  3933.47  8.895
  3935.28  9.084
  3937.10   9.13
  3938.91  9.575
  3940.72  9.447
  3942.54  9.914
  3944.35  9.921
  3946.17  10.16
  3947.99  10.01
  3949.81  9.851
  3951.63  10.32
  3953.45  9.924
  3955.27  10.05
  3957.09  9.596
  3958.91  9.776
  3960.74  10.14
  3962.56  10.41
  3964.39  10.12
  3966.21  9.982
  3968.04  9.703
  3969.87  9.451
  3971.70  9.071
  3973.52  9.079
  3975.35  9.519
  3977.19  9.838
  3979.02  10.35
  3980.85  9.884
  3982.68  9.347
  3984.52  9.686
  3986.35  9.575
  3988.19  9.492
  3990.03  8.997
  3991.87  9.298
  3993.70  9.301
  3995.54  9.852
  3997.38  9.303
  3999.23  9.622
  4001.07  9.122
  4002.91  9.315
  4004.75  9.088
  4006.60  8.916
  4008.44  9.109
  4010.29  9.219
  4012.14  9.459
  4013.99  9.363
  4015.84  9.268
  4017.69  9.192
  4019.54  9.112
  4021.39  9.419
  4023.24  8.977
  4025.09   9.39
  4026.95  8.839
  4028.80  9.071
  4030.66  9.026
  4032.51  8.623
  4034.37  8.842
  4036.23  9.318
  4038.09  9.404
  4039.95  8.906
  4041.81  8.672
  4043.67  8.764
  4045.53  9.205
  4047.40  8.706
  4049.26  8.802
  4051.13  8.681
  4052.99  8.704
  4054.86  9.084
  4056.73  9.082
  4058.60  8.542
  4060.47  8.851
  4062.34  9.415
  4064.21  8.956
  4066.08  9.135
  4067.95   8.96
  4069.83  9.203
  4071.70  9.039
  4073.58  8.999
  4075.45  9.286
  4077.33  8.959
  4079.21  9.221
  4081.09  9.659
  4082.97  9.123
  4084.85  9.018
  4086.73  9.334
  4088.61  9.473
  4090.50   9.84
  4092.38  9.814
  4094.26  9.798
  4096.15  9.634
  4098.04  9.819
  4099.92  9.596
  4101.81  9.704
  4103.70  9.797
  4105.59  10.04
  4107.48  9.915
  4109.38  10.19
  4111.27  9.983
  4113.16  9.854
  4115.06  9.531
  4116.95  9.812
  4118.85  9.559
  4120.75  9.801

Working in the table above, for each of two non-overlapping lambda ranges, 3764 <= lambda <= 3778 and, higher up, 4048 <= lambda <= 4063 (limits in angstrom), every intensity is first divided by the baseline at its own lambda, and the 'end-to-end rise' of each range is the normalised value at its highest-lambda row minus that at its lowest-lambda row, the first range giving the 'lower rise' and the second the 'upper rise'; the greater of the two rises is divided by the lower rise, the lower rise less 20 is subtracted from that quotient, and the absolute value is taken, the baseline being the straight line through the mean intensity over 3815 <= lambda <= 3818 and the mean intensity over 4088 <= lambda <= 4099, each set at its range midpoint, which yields 17.6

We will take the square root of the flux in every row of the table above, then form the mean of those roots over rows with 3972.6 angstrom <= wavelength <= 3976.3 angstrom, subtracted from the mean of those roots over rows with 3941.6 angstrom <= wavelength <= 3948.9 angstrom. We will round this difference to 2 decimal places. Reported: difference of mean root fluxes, 0.11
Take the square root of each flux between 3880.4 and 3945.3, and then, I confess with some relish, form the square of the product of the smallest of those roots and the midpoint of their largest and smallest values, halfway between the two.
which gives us 86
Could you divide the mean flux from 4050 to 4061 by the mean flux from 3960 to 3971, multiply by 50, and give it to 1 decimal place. 44.3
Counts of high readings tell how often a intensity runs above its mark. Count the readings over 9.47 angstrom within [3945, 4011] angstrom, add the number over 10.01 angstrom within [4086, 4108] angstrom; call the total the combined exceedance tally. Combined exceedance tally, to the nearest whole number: 23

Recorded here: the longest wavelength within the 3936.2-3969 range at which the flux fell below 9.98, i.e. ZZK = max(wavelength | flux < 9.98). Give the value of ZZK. 3968.04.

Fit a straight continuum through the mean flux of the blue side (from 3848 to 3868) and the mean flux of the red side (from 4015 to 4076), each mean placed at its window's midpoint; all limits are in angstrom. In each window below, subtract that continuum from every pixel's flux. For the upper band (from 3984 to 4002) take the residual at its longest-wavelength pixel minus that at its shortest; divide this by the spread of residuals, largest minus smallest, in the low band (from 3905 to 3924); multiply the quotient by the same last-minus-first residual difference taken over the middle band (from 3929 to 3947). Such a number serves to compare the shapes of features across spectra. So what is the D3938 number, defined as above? -0.62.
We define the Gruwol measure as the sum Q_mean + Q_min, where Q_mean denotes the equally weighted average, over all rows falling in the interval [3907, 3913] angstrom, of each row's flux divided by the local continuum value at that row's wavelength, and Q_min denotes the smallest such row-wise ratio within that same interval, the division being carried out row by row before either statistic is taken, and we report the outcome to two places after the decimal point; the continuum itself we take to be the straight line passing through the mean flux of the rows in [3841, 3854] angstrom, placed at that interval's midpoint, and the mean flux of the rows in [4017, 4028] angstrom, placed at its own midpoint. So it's 2.00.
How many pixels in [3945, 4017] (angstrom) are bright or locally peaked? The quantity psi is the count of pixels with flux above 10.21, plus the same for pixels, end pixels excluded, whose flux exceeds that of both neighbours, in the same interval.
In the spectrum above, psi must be 12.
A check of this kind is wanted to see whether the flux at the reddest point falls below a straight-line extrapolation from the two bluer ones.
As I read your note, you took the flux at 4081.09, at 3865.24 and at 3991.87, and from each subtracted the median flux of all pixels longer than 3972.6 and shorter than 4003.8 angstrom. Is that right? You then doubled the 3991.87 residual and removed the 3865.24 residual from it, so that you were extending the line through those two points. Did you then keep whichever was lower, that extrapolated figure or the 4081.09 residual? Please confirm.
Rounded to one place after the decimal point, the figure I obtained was -2.8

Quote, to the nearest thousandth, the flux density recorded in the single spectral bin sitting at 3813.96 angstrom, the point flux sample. 10.590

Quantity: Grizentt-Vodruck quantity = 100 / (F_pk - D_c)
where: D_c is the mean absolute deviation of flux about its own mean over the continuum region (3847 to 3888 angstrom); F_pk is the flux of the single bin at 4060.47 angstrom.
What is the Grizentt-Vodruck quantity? 11.9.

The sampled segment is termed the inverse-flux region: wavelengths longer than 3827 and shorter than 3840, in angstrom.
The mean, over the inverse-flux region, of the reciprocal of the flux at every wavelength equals 0.100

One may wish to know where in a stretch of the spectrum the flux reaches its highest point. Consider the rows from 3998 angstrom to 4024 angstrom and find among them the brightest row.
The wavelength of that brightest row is 3999.23 angstrom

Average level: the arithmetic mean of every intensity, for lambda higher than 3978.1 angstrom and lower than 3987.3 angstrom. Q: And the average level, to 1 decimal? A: 9.8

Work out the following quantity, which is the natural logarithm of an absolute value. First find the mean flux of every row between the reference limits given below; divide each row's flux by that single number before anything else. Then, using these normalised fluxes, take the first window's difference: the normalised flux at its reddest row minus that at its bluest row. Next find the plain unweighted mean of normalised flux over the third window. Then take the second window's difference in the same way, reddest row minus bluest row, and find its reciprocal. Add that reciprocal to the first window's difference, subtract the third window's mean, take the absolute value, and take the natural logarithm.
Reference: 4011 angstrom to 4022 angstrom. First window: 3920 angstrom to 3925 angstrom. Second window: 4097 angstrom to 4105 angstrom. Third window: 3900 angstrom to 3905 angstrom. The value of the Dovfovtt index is 6.0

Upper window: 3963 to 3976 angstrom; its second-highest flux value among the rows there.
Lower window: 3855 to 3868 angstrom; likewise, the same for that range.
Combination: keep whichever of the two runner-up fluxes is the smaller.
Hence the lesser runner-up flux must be 9.98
